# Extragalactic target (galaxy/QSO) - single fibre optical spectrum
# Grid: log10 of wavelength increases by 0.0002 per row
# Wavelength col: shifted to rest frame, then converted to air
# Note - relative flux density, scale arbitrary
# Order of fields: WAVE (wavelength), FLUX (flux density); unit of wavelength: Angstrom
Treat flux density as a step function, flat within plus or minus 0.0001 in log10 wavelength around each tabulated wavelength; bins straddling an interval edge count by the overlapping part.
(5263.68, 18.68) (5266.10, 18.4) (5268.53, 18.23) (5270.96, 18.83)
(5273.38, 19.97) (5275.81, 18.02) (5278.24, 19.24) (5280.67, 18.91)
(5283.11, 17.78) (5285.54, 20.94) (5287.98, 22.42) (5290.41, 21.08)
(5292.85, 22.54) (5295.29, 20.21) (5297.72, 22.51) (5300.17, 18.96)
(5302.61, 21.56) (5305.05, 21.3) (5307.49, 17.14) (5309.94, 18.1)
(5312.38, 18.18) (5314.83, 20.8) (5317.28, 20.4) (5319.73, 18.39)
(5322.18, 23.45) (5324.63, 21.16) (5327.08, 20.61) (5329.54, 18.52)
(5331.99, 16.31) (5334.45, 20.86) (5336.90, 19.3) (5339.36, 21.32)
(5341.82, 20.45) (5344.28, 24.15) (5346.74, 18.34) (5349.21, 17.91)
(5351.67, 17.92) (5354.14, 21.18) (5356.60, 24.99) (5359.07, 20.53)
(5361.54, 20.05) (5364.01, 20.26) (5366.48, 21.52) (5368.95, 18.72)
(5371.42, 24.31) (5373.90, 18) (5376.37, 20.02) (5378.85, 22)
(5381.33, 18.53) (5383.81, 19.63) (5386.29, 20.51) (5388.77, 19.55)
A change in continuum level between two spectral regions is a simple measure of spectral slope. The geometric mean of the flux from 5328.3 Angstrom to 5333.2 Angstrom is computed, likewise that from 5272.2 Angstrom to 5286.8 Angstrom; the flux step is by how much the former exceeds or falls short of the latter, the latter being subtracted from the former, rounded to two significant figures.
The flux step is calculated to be -1.7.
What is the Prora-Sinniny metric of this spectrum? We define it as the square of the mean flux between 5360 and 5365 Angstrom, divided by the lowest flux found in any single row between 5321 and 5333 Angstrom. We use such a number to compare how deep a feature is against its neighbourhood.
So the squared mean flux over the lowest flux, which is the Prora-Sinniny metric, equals 24.9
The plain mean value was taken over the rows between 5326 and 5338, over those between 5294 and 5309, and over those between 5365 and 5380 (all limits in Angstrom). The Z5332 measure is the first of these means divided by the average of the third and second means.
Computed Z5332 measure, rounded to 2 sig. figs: 0.93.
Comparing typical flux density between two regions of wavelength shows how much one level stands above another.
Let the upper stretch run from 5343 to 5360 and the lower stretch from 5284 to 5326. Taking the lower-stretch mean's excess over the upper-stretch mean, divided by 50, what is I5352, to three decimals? -0.004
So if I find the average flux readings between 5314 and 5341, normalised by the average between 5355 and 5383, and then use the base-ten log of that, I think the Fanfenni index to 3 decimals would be -0.015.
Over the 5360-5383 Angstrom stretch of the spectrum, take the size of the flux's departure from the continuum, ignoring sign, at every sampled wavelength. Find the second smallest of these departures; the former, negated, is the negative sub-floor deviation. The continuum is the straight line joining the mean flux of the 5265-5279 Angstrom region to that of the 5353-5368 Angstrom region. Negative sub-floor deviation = -0.1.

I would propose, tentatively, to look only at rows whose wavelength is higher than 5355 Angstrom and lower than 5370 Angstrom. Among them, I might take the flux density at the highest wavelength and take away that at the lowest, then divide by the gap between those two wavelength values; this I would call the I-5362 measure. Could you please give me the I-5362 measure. -0.5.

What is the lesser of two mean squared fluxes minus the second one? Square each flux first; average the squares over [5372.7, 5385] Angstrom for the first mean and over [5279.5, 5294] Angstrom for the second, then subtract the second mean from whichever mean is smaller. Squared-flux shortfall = -40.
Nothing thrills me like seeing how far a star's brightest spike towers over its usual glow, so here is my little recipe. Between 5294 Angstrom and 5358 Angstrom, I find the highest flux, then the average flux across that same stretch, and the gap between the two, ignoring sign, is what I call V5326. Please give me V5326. 4.8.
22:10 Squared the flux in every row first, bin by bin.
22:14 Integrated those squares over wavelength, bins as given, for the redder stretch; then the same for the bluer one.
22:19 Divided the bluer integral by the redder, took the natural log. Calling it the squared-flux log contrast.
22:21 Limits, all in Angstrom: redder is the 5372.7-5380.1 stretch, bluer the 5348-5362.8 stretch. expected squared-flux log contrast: 0.74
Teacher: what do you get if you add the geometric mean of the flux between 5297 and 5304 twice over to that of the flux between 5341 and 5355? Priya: 61.8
